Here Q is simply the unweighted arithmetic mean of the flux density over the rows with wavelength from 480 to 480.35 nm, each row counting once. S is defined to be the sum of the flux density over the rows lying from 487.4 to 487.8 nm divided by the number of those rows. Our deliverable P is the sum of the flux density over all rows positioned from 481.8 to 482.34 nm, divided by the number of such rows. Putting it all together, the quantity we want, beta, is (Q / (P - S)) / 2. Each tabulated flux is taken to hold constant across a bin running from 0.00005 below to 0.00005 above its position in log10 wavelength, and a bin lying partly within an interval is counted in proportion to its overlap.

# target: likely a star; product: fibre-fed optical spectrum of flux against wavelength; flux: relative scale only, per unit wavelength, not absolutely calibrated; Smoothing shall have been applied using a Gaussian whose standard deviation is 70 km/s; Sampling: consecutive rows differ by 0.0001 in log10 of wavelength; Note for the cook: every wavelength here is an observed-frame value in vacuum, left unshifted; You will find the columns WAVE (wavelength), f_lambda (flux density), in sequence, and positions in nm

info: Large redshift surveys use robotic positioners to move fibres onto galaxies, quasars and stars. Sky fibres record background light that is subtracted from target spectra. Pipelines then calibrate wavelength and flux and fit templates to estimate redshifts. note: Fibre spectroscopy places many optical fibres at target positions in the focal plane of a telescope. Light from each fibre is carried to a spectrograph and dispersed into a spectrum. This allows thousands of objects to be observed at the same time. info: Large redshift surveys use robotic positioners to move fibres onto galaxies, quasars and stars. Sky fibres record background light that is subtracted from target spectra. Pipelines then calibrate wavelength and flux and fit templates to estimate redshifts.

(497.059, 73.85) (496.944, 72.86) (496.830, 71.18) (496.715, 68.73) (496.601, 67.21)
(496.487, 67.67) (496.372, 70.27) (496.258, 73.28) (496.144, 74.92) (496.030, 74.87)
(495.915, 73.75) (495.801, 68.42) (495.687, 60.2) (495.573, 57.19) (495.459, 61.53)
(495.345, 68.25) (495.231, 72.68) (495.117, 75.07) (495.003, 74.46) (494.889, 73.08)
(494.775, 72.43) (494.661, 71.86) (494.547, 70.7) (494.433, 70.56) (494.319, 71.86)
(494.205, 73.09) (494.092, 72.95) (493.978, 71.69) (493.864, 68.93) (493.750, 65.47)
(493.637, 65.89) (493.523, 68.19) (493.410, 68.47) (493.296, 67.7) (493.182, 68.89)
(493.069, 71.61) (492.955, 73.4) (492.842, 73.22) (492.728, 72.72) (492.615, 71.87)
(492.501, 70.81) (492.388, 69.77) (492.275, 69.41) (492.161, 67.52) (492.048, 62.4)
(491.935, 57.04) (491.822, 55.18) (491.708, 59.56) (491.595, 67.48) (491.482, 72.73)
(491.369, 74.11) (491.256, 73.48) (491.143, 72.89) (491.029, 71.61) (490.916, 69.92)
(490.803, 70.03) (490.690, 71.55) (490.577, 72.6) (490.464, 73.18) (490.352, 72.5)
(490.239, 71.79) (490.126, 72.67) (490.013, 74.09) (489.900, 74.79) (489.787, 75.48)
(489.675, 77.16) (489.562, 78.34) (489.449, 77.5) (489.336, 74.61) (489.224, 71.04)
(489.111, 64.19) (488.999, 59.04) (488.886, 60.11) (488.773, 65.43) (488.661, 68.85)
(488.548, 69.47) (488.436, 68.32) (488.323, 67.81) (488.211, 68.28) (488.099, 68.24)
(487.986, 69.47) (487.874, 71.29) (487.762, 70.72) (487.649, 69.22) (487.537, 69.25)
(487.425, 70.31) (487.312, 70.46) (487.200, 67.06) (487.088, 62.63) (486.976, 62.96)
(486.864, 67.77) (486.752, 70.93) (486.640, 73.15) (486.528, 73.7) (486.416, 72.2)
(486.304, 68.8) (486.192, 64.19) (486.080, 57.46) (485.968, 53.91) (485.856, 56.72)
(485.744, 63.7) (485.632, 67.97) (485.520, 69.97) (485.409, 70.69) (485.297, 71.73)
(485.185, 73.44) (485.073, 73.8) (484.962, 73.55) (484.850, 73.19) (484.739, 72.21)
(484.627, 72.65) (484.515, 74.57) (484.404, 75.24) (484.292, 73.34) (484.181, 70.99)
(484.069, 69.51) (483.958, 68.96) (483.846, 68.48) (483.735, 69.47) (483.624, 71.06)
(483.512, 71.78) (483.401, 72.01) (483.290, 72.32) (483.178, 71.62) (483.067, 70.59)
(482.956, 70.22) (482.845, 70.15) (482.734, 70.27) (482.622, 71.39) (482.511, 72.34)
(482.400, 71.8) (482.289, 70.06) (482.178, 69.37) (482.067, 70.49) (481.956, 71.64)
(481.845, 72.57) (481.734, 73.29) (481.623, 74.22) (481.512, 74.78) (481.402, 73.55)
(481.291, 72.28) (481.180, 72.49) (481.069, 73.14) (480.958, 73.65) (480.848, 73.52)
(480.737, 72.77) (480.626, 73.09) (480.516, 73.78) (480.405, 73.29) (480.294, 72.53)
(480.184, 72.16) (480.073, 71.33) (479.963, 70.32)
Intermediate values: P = 70.8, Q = 72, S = 69.9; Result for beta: 38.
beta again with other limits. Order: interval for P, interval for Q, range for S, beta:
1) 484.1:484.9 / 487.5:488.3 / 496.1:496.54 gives 21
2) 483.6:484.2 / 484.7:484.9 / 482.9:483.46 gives -23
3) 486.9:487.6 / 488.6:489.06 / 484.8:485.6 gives -6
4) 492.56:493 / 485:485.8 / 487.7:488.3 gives 11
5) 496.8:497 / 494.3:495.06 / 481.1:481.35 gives -99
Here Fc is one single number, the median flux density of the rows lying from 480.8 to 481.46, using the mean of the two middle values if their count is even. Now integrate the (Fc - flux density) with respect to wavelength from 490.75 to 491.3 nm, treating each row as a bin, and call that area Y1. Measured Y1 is 1.0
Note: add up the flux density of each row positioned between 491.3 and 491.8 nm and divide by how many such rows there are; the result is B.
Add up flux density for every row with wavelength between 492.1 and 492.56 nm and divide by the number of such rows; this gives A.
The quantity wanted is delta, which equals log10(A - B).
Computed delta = 0.0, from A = 69.4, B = 68.5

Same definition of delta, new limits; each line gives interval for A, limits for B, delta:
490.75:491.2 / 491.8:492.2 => 1.0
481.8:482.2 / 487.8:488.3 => 0.2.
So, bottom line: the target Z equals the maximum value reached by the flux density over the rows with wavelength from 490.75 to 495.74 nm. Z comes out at 75.07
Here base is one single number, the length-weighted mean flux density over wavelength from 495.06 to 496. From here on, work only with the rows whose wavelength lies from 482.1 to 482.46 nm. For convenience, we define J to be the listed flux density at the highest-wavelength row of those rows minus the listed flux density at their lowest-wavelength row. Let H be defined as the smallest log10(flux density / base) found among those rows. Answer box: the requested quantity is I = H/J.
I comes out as 0.005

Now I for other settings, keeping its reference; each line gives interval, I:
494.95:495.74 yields 0.005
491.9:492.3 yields -0.006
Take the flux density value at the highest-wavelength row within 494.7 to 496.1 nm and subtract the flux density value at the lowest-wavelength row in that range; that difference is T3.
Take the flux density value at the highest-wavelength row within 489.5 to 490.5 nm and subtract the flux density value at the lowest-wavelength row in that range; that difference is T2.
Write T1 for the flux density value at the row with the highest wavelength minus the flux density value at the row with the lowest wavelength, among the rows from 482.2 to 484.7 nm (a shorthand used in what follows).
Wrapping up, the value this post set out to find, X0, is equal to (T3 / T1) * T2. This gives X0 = -4.9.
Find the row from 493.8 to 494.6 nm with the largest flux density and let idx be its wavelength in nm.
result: 494.205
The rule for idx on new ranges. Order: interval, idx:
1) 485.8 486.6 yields 486.528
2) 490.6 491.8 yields 491.369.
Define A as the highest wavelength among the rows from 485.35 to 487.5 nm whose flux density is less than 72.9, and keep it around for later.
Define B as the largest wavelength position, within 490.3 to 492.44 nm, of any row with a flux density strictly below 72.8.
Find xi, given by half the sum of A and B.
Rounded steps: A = 487.425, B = 492.388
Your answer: 489.91 nm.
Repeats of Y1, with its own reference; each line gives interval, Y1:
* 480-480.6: 0.5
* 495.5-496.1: 3.8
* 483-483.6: 1.0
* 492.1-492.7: 2.0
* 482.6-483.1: 1.4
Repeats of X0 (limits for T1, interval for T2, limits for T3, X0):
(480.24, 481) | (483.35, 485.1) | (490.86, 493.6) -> -2.8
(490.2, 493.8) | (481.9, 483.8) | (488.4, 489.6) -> 3.4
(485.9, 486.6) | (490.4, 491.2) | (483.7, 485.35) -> 0.0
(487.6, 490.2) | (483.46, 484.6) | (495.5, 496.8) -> 9.3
